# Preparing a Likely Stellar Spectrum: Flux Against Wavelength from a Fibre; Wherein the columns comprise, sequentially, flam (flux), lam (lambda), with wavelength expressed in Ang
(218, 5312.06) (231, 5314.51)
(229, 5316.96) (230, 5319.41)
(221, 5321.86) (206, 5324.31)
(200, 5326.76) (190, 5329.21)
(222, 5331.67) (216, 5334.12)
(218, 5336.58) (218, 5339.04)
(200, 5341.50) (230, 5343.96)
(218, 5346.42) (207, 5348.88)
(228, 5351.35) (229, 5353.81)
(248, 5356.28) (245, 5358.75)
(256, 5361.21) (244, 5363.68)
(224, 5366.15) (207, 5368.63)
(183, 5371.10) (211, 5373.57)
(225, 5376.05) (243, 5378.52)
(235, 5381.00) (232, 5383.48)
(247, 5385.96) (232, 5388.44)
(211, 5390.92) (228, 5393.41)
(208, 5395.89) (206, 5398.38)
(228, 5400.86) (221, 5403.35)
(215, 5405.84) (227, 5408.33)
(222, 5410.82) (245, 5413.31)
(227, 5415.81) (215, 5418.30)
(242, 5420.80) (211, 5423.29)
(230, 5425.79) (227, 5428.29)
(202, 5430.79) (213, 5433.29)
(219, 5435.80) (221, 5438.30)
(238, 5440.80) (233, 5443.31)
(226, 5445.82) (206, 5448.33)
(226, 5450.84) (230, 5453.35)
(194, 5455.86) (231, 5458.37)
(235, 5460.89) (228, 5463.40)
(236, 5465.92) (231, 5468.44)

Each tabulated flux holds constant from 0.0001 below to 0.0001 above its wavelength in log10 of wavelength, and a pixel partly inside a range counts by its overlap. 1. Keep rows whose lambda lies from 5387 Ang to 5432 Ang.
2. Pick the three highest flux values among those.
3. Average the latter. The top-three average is 240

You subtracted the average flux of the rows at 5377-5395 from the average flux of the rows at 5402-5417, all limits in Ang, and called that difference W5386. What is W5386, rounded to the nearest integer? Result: -6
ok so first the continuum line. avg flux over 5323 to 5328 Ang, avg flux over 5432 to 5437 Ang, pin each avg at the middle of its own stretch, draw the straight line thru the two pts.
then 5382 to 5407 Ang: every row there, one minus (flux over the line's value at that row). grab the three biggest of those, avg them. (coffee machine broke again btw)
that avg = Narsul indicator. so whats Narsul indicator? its 0.014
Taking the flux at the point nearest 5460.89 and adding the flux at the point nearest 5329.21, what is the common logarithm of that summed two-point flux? 2.63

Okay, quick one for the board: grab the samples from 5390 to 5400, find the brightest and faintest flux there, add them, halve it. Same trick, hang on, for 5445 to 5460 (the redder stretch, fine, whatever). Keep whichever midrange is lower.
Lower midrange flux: 212.5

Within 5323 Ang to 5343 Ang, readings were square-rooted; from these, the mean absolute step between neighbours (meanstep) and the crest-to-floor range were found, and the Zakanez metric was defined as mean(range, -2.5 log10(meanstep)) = 1.100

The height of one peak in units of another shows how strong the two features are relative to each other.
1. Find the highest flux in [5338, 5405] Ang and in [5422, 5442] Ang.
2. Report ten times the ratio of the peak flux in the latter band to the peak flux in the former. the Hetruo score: 9.3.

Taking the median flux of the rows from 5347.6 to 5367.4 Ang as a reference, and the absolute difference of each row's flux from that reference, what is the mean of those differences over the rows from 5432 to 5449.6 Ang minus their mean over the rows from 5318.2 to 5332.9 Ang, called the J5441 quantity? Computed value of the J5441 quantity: -10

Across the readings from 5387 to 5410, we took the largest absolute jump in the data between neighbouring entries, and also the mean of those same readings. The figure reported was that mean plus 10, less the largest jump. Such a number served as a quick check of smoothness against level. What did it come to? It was 208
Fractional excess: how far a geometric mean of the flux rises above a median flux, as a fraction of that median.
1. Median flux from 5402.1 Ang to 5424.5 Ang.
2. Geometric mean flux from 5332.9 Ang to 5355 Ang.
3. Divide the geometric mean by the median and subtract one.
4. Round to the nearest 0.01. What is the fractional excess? -0.02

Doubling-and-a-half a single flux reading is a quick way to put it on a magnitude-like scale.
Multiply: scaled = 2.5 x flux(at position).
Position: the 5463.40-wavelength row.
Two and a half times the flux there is 570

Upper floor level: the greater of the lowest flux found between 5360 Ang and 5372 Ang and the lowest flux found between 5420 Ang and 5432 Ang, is 202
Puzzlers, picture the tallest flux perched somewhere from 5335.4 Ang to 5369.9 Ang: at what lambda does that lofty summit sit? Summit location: 5361.21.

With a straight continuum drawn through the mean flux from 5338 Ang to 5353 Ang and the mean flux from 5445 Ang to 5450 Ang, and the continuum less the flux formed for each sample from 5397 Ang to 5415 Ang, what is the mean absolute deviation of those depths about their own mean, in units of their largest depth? 0.8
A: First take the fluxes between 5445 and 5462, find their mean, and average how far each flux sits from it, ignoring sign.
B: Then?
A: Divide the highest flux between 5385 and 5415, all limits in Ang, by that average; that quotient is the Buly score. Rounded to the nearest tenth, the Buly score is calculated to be 20.4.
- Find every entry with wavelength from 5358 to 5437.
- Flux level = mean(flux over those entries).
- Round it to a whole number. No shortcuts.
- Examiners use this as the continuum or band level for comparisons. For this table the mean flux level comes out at 224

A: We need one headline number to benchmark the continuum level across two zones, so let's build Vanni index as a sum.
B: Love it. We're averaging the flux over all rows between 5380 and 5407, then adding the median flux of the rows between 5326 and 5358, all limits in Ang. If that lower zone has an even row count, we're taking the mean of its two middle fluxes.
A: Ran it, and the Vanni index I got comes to 442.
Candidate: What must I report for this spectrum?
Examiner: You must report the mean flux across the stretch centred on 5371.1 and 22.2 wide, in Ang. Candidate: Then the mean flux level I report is 225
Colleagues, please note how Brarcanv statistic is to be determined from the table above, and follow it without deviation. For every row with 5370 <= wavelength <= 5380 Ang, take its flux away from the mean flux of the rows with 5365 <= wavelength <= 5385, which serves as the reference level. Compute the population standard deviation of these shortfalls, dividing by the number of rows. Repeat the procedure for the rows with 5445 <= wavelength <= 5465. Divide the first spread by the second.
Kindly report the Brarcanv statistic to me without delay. 1.64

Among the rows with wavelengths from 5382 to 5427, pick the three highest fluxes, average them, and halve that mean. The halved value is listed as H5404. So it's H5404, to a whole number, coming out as 122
